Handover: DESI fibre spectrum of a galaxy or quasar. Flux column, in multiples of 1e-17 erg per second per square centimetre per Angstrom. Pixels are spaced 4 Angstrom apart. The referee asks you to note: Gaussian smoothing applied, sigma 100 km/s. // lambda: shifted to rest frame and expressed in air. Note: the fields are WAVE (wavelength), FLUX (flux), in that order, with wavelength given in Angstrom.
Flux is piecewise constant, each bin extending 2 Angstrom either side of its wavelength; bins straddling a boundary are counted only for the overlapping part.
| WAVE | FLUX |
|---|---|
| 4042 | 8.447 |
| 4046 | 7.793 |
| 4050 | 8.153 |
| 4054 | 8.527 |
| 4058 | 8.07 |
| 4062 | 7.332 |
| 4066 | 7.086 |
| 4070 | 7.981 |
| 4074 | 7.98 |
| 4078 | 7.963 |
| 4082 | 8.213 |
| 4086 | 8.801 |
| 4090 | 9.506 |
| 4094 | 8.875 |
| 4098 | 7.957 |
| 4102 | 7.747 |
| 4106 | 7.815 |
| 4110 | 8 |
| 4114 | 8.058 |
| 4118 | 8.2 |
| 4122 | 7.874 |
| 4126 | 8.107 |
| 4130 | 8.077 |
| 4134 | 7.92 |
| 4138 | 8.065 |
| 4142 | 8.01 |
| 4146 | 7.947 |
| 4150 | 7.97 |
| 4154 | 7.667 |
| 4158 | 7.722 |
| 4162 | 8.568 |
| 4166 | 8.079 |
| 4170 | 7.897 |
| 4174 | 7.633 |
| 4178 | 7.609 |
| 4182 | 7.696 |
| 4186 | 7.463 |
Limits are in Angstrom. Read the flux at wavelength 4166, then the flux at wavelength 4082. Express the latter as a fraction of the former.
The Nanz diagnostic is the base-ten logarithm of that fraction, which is 0.0071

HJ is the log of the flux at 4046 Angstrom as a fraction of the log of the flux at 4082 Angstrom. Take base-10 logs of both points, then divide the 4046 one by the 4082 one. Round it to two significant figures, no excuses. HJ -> 0.98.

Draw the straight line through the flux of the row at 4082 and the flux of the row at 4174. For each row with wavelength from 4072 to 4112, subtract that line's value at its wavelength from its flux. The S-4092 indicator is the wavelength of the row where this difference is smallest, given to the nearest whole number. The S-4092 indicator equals 4102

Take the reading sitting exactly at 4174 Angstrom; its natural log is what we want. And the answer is 2.03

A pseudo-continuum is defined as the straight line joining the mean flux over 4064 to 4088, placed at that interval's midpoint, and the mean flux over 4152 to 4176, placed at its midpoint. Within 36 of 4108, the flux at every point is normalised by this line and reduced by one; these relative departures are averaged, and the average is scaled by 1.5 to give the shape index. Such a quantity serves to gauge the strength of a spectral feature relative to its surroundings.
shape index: 0.038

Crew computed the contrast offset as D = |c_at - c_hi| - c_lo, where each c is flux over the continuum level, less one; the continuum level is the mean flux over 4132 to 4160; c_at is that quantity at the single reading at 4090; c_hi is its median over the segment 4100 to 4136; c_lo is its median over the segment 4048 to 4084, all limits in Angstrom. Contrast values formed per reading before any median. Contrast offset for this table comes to 0.18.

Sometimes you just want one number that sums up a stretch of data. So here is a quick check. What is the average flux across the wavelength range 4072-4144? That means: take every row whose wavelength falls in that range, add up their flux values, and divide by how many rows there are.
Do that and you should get 8.18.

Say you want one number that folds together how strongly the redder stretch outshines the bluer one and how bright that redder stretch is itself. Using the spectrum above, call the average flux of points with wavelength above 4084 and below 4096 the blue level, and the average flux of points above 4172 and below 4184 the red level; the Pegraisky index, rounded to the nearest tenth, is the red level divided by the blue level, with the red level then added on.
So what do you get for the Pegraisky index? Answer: 8.5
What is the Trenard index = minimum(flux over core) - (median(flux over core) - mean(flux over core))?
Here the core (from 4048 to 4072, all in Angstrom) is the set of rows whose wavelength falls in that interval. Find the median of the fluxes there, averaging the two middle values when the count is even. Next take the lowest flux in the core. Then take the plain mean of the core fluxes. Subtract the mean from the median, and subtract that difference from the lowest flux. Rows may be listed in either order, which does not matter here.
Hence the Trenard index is 6.92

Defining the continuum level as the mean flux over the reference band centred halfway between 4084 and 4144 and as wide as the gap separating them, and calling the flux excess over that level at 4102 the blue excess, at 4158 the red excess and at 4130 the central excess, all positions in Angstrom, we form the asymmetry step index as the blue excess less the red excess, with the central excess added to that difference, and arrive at -0.1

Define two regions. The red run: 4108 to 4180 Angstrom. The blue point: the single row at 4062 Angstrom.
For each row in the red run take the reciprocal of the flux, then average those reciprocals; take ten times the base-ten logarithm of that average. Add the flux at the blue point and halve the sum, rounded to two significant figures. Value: -0.84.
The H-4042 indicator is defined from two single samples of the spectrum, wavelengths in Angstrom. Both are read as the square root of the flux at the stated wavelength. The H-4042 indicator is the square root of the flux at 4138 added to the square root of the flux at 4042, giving 5.75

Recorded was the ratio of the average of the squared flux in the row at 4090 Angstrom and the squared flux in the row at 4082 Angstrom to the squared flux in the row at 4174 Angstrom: 1.35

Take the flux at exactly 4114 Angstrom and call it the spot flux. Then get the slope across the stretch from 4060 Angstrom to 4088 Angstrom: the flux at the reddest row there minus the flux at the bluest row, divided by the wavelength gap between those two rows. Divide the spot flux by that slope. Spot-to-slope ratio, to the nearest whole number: 132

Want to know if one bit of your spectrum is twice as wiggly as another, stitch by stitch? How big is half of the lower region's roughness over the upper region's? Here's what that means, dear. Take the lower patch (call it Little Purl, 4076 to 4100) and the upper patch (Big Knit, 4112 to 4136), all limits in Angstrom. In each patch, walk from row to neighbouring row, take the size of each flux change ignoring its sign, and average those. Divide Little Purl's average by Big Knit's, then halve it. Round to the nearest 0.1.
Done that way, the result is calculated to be 1.7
